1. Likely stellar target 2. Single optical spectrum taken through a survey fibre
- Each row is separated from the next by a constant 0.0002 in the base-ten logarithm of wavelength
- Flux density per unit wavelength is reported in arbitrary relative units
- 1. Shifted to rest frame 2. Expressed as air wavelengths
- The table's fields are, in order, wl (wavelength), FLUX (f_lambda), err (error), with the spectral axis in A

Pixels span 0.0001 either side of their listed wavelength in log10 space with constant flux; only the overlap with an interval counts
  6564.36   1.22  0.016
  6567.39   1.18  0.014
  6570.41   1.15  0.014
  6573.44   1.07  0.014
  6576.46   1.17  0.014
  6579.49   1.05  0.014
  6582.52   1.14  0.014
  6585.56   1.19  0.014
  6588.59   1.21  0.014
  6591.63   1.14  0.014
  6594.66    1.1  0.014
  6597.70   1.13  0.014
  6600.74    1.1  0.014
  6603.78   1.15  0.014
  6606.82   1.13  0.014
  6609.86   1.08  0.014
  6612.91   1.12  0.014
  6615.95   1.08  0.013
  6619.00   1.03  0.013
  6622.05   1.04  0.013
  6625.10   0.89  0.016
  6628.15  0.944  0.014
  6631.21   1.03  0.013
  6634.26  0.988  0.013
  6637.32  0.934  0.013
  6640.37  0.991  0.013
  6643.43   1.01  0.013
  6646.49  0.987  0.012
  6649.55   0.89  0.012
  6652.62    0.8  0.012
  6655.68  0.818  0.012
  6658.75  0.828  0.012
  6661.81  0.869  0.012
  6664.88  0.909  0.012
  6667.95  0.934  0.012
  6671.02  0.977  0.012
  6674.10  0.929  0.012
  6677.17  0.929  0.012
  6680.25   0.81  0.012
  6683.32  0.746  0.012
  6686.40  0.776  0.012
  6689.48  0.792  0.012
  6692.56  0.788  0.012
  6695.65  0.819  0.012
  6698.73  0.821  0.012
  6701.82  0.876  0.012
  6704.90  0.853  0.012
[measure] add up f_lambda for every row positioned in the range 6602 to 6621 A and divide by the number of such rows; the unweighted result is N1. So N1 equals 1.10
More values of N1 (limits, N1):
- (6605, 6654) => 1.00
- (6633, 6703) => 0.88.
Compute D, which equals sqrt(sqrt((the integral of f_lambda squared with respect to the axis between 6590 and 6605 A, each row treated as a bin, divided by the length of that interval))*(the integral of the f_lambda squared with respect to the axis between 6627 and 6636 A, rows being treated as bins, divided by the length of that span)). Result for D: 1.05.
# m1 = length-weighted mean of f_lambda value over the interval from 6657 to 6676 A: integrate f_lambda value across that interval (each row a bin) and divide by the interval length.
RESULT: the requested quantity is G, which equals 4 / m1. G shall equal 4.41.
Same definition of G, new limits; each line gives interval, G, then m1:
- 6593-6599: 3.58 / 1.12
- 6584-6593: 3.39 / 1.18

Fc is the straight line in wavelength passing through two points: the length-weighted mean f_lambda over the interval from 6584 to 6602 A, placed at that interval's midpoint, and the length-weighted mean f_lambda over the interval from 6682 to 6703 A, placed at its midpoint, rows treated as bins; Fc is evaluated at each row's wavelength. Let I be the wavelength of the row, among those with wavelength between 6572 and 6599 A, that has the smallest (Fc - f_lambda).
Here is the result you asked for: 6588.59 A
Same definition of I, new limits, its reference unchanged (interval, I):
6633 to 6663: 6643.43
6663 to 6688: 6671.02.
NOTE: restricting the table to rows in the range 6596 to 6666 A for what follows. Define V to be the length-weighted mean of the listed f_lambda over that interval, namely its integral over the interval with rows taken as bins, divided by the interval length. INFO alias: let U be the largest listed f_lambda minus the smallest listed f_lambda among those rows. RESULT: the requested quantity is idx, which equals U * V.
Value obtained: 0.35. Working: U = 0.35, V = 0.99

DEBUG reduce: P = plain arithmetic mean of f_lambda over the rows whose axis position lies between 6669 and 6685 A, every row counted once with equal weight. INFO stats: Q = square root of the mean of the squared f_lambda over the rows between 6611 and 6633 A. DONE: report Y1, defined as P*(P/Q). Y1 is 0.75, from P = 0.88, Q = 1.02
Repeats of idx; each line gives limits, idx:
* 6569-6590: 0.18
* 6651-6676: 0.16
